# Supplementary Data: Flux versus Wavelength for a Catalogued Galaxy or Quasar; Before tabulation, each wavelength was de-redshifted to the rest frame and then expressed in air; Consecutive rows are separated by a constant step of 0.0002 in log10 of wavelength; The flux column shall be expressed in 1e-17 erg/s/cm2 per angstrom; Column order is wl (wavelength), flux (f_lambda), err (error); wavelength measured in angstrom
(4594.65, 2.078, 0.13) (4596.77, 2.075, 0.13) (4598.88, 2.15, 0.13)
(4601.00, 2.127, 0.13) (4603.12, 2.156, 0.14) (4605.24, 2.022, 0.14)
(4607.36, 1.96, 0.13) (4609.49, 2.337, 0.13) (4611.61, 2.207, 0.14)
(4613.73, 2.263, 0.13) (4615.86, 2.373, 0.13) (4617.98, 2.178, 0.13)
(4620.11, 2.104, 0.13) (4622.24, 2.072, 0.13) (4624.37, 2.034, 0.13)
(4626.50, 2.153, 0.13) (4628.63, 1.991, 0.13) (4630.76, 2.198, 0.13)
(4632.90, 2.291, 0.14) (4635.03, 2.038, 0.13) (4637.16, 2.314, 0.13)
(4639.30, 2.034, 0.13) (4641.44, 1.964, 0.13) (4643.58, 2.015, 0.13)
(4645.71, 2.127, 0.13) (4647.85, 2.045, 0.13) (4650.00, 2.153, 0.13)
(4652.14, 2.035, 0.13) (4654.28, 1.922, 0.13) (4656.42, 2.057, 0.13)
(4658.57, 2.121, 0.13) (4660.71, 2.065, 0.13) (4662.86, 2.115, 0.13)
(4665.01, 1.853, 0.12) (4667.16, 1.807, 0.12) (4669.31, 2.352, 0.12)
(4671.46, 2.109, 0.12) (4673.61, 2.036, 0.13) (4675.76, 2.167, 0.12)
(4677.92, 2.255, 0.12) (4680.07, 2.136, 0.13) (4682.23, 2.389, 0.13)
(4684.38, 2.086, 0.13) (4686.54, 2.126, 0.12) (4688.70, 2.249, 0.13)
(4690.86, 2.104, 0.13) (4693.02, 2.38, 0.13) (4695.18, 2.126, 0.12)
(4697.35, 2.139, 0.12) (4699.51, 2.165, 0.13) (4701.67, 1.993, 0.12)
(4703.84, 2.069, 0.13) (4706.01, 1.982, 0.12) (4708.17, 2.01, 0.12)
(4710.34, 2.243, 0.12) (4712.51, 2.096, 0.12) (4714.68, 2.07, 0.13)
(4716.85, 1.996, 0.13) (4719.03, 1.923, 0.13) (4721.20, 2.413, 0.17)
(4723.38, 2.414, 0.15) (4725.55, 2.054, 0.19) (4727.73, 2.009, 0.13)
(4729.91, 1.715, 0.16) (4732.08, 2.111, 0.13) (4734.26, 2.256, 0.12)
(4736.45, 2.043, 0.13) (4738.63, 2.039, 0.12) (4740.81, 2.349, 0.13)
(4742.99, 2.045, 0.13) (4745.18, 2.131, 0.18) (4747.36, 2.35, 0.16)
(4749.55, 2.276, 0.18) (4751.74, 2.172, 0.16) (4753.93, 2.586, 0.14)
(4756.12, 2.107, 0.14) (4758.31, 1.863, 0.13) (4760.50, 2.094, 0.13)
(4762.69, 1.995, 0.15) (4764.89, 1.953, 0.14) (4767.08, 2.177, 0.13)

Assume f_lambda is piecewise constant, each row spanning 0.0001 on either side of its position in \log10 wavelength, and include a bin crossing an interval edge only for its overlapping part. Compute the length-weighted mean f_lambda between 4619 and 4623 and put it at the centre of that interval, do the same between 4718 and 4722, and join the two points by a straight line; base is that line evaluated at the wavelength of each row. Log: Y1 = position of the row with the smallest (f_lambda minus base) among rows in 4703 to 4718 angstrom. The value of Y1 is 4706.01 angstrom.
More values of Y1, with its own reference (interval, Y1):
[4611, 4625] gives 4624.37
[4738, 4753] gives 4738.63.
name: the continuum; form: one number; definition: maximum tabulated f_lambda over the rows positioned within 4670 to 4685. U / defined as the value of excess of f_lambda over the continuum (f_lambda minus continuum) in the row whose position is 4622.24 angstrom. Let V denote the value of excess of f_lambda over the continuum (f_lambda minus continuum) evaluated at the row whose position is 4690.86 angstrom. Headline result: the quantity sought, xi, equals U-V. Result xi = 0.0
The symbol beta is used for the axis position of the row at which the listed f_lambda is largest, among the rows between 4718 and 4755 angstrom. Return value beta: 4753.93 angstrom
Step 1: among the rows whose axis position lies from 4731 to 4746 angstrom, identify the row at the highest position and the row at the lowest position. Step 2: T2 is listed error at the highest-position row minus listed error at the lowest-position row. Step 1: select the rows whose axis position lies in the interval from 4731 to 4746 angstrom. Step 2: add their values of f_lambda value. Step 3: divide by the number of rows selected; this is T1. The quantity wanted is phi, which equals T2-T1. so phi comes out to -2.09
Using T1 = 2.14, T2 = 0.050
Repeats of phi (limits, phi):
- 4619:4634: -2.11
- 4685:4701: -2.17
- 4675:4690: -2.19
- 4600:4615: -2.15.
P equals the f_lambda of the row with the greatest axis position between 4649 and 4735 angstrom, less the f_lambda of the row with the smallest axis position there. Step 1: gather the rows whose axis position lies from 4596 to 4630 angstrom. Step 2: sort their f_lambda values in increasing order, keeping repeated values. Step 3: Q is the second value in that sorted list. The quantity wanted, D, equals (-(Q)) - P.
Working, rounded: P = 0.10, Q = 1.991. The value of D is -2.09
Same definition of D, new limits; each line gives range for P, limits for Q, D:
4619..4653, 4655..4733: -1.74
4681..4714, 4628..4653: -1.70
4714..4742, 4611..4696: -2.13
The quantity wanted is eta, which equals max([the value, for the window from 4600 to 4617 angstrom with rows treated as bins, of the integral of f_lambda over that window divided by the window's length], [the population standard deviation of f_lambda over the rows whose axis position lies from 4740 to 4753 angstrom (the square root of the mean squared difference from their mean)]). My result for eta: 2.18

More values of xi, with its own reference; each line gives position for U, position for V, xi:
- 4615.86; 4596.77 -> 0.3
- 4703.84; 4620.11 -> 0.0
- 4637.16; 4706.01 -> 0.3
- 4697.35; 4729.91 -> 0.4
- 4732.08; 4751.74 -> -0.1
